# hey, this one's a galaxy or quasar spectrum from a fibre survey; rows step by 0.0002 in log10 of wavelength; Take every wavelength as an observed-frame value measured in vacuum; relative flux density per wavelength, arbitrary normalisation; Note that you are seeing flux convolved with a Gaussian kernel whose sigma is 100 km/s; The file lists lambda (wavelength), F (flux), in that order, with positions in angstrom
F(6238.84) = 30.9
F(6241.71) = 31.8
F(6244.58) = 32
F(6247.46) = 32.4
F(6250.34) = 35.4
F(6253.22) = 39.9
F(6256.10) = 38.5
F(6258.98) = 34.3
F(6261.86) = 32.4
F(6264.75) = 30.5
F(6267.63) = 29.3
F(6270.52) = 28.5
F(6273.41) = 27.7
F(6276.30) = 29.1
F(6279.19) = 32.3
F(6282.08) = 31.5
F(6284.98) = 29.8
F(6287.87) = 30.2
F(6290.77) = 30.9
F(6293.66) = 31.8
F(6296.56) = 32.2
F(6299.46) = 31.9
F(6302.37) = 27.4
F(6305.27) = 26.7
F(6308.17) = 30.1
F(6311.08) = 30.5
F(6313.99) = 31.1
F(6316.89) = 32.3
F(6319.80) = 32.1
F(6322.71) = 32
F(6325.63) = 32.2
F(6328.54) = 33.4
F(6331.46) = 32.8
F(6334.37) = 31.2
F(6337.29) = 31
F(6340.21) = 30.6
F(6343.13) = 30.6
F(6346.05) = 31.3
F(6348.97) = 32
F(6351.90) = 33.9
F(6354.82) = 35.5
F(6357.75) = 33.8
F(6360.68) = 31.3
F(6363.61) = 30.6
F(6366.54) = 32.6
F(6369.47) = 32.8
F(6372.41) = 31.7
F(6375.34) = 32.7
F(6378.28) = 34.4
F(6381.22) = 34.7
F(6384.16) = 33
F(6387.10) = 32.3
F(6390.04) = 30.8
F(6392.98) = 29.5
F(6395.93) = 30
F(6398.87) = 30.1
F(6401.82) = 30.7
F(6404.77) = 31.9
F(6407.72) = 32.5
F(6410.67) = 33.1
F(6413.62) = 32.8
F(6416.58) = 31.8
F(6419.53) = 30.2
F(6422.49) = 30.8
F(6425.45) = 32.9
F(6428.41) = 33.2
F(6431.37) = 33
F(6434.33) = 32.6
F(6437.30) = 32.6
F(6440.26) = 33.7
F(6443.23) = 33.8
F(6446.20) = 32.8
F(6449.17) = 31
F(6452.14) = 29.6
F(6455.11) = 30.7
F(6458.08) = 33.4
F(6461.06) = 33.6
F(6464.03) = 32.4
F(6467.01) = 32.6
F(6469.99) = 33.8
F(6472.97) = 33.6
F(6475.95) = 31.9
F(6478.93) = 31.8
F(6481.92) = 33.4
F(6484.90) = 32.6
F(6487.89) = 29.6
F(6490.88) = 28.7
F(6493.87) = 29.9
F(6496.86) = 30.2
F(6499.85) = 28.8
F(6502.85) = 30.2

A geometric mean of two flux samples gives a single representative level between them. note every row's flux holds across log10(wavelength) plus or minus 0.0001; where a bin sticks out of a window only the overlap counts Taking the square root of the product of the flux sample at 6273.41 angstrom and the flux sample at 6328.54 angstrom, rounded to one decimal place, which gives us 30.4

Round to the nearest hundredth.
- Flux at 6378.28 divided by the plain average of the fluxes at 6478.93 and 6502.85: 1.11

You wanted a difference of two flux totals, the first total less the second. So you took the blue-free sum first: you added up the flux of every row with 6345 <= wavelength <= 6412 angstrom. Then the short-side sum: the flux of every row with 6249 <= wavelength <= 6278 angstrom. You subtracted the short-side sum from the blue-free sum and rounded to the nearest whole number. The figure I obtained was 416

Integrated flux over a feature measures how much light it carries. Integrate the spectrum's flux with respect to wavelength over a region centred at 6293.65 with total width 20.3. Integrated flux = 621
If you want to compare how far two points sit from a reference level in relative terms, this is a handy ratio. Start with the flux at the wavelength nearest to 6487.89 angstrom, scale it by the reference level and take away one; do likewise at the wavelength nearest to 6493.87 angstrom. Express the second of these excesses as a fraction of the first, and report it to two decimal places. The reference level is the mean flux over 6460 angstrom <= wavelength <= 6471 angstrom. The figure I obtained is 0.91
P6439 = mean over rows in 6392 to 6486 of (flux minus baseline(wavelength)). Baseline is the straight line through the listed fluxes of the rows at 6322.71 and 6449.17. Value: 1.1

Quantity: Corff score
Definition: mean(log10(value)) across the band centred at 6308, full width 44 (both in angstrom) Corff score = 1.49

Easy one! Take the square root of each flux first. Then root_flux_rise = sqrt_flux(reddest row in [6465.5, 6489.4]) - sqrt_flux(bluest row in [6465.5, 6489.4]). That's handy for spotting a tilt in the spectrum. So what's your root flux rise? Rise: -0.27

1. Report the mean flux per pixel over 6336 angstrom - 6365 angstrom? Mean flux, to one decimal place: 32.1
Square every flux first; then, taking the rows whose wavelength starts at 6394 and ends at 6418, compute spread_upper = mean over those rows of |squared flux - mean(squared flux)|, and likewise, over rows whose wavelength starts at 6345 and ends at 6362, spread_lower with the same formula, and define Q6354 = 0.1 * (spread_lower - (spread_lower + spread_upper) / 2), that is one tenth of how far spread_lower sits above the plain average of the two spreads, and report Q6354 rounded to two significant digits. 1.6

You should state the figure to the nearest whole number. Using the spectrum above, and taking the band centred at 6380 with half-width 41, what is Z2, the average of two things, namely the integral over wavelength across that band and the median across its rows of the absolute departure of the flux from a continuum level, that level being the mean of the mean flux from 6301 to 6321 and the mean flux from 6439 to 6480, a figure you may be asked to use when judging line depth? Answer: 57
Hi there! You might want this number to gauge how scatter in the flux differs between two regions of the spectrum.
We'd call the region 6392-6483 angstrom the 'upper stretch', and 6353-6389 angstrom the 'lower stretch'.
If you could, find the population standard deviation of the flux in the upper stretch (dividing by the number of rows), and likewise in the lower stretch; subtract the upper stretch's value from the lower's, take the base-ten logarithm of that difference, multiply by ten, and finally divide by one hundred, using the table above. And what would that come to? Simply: -0.12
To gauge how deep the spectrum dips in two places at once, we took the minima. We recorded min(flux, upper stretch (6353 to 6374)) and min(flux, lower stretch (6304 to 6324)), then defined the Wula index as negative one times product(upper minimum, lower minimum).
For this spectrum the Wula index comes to -817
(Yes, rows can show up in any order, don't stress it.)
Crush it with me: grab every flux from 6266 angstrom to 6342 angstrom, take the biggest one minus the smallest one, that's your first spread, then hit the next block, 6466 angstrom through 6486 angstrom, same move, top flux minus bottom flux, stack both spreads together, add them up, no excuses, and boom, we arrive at 8.7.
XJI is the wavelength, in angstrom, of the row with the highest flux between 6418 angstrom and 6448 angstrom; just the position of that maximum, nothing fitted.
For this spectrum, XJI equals 6443.23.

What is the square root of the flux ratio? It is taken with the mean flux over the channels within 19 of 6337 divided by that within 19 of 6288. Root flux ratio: 1.04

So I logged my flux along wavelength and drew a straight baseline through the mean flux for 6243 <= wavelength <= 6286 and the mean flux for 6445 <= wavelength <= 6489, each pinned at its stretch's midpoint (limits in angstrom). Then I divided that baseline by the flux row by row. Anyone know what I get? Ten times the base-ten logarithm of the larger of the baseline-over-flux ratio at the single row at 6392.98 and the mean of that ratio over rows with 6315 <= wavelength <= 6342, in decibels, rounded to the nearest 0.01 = 0.38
